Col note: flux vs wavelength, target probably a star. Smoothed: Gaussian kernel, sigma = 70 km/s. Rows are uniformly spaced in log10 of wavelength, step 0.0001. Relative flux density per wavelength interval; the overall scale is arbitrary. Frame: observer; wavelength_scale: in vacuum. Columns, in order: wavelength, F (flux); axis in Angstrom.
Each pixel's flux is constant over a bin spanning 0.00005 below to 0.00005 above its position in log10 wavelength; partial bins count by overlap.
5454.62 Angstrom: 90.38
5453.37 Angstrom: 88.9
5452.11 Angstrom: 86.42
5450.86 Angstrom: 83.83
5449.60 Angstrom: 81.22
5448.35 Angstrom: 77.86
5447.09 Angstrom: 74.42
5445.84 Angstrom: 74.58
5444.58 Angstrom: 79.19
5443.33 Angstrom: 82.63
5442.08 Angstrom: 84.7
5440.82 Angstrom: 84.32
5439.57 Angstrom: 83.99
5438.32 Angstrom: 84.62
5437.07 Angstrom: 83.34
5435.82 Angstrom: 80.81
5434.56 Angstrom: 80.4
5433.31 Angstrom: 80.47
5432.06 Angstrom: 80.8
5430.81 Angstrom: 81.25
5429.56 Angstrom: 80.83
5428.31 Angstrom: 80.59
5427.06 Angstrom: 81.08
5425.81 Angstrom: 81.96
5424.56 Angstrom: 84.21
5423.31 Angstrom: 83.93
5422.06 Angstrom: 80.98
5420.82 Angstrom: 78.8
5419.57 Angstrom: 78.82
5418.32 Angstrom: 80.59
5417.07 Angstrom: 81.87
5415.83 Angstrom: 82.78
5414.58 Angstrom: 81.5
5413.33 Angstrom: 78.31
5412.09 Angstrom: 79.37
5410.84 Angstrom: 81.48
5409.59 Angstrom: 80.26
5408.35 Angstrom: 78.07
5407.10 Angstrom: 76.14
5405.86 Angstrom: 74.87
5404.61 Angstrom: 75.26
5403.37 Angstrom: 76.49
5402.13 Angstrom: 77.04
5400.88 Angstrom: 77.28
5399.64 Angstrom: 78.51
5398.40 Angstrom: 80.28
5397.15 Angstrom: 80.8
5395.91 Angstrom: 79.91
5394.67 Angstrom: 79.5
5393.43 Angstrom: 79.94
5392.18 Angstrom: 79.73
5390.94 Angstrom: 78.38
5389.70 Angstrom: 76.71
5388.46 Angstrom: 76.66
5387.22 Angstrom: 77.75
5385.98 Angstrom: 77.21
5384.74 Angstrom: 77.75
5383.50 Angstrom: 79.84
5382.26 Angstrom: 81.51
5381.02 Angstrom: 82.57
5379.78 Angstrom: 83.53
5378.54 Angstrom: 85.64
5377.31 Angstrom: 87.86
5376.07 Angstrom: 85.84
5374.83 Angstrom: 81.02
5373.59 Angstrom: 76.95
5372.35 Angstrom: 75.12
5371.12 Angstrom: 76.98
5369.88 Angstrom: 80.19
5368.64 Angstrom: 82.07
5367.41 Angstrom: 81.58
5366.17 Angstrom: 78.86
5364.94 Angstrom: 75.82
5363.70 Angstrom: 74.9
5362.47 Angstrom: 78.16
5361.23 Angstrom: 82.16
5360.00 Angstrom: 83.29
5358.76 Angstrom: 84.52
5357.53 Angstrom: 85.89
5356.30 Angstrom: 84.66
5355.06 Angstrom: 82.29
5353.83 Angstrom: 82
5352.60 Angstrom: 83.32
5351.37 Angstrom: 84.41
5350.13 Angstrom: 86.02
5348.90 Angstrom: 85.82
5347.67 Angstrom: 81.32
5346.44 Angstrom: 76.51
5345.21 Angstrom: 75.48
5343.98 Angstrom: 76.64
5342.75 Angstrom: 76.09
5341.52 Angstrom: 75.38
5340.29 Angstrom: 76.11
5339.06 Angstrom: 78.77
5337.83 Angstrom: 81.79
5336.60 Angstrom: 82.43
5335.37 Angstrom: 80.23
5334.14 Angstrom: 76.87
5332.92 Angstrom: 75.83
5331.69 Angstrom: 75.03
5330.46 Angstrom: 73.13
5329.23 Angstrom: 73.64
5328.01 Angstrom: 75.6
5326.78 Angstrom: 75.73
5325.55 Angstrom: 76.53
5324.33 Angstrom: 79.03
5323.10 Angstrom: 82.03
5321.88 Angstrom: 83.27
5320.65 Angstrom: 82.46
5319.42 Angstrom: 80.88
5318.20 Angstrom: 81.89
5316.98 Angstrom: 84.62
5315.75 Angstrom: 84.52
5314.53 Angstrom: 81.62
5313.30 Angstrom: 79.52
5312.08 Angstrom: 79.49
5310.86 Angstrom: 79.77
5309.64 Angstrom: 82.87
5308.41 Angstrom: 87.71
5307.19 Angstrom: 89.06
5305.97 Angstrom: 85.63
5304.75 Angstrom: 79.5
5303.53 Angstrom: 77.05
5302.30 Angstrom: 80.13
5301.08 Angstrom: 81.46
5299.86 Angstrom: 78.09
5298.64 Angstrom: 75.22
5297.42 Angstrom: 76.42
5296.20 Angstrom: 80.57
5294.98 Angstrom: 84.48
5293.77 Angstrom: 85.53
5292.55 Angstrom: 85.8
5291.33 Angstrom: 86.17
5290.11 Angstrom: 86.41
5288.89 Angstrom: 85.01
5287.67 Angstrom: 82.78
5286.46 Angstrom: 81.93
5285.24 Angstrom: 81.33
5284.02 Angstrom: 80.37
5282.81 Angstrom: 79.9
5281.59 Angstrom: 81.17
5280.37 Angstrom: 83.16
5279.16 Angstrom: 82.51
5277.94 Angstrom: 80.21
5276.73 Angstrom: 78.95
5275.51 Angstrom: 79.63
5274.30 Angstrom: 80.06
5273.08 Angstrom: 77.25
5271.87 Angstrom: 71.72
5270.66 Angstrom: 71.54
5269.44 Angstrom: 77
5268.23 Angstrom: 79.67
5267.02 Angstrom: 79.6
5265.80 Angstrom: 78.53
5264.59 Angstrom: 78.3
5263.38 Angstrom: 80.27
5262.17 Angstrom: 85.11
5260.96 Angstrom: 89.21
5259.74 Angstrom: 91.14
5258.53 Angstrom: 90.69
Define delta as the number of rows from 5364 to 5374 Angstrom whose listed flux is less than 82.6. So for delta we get 8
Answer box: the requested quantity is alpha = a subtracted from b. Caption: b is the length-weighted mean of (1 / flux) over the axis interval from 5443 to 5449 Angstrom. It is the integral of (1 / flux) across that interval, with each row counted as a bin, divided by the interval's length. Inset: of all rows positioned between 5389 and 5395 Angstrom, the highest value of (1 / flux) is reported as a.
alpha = -0.0001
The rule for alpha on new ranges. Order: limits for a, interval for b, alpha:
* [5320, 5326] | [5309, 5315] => -0.0007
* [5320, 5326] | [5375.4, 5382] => -0.0013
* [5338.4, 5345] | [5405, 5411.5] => -0.0005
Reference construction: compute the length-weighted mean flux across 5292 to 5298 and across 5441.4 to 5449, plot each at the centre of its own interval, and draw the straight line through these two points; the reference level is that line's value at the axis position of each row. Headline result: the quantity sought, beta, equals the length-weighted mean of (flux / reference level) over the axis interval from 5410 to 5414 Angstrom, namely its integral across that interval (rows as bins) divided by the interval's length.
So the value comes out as 0.999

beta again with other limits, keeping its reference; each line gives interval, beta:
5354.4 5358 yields 1.038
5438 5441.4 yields 1.068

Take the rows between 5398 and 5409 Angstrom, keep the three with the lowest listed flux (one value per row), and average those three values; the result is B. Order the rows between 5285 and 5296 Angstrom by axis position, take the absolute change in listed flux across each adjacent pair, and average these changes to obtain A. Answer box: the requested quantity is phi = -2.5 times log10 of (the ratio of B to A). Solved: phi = -4.8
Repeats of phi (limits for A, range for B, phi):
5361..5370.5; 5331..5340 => -3.8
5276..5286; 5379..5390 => -4.5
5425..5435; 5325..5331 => -5.6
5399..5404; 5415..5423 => -5.2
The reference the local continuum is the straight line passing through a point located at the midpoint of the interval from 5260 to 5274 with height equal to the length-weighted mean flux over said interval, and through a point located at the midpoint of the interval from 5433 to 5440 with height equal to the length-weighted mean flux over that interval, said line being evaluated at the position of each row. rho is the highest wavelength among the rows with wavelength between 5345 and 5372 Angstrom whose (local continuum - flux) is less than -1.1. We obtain 5361.23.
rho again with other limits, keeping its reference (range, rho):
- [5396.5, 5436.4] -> 5424.56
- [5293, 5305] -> 5301.08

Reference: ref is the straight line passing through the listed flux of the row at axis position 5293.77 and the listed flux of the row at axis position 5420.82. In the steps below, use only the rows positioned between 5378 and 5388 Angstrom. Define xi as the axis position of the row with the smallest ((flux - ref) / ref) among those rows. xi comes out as 5385.98 Angstrom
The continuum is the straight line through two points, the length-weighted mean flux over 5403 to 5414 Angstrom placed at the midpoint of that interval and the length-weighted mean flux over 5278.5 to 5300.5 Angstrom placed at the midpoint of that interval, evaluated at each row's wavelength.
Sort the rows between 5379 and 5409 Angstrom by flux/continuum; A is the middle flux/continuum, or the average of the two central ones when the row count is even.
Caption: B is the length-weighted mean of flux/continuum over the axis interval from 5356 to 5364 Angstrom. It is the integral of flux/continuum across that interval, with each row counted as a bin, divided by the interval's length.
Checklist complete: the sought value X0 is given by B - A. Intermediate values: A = 1.00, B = 1.03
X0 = 0.03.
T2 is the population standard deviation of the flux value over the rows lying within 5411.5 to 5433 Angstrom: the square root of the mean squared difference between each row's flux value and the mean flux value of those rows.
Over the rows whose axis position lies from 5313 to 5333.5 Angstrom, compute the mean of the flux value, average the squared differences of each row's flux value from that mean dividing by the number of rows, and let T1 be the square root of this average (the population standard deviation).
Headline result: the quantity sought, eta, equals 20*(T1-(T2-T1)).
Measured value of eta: 117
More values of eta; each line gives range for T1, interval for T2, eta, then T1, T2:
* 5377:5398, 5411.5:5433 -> 89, 3.0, 1.6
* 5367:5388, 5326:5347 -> 89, 3.5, 2.5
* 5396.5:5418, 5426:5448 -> 36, 2.4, 2.9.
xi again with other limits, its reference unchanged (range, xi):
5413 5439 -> 5413.33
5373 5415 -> 5405.86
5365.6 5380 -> 5372.35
